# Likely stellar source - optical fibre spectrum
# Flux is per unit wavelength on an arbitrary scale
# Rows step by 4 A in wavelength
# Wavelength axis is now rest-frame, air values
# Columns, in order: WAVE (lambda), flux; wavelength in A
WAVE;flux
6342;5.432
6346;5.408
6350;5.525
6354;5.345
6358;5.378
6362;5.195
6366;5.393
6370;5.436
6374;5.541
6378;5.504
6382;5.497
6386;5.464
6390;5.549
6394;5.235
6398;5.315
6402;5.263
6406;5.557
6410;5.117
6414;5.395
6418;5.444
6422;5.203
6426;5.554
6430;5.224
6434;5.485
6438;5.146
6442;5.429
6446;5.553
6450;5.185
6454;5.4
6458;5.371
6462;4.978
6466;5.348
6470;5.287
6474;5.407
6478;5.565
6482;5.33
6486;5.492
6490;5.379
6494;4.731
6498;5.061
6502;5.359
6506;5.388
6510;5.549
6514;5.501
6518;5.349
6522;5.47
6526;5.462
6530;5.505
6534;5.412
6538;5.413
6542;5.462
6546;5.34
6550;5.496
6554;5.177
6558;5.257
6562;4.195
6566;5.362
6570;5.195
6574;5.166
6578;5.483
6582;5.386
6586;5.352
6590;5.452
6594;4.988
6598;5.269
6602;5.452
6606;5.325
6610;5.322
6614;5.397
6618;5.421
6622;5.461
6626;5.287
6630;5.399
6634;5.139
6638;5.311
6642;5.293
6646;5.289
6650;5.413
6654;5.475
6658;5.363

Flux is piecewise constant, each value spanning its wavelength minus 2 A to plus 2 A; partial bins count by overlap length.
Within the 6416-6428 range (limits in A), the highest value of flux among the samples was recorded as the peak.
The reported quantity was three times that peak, 16.66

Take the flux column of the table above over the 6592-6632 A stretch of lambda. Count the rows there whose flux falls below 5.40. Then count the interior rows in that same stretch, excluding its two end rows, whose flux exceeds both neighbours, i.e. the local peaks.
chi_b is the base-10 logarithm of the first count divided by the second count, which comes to 0.54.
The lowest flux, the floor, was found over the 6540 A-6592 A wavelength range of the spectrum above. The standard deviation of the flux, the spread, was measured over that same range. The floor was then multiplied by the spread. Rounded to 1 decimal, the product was 1.4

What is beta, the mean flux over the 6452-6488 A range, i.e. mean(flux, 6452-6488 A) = 5.35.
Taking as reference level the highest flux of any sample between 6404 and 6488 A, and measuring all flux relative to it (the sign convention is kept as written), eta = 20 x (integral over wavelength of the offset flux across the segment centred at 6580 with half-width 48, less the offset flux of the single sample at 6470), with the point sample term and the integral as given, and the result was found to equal -514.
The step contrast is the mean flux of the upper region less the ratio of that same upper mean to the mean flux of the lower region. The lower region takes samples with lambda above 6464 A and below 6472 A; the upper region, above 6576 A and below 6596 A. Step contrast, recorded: 4.33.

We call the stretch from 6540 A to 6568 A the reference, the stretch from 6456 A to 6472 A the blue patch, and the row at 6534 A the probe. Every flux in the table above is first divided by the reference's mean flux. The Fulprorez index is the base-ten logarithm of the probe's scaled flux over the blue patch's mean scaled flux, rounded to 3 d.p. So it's 0.014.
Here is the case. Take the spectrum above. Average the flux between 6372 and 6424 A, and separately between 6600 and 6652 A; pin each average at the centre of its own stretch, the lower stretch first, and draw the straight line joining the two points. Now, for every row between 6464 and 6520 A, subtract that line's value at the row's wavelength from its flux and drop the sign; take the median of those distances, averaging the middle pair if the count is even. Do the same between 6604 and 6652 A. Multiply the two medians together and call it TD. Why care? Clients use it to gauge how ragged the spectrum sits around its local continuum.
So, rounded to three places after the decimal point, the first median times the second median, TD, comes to 0.004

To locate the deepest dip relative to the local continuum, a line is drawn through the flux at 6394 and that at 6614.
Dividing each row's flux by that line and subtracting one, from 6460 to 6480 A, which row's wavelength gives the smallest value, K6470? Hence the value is 6462 A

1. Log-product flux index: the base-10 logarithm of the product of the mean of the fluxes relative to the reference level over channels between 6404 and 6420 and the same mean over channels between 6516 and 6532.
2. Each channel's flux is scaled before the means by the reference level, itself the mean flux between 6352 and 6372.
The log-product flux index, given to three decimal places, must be 0.010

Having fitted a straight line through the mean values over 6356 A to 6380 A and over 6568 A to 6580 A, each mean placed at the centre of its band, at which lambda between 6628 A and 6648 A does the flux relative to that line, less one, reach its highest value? 6630 A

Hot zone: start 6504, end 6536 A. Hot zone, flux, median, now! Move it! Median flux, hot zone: 5.47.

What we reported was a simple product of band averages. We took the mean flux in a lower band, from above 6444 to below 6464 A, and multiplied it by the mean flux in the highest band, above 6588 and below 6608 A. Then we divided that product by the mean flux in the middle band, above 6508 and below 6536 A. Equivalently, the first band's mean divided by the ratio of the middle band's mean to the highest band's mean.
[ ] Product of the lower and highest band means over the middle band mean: 5.14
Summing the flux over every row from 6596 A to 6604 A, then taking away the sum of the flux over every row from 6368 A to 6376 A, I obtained -0.3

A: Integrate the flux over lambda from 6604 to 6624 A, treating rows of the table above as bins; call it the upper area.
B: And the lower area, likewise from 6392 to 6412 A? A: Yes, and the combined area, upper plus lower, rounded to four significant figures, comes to 213.7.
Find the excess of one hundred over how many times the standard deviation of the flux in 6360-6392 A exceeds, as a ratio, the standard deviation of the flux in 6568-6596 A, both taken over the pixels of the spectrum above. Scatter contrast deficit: 99.4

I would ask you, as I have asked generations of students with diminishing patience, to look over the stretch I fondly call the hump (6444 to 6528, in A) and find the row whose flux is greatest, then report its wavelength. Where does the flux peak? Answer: 6478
